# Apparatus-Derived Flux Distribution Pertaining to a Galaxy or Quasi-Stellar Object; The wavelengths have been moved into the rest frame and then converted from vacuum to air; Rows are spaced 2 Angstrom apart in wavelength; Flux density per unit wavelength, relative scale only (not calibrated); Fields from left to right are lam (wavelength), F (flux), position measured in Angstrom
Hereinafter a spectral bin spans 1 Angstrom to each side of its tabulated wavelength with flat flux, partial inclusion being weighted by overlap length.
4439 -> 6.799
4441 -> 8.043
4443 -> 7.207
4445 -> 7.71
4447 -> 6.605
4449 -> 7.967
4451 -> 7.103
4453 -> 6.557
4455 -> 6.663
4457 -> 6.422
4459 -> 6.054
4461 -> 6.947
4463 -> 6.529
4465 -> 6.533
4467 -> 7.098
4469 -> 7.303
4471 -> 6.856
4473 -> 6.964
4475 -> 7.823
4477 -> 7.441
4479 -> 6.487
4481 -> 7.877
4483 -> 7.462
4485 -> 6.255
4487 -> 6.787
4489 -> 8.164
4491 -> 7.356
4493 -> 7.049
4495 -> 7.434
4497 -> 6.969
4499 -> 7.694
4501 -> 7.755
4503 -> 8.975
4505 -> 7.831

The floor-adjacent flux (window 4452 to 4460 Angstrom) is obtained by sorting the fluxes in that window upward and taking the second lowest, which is 6.422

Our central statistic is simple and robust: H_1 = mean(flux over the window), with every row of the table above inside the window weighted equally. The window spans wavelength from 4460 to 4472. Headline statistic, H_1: 6.9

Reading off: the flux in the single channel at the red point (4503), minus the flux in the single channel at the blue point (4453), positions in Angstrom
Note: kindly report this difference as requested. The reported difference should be 2.4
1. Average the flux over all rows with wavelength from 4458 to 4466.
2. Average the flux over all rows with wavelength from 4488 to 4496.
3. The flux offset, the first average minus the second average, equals -1.0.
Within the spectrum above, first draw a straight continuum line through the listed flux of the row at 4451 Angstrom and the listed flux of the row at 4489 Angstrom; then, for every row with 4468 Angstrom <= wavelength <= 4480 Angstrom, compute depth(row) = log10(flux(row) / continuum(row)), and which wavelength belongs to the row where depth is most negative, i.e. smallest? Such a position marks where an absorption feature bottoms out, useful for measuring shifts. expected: 4479 Angstrom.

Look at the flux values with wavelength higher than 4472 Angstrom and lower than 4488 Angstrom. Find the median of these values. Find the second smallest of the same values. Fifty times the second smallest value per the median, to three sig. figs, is 45.0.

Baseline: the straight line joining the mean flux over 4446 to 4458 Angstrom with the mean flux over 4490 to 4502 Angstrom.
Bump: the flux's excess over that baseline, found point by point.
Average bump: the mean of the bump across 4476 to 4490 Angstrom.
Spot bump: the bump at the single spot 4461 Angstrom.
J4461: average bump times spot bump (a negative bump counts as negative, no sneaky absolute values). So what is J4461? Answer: 0.001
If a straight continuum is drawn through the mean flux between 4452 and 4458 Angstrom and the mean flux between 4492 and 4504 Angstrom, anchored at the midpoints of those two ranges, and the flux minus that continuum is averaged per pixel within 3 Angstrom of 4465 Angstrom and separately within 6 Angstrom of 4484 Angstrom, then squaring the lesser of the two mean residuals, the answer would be 0.014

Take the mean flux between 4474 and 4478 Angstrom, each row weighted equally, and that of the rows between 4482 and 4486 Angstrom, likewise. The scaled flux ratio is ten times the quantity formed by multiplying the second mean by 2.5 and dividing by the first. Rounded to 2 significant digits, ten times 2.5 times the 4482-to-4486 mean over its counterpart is 22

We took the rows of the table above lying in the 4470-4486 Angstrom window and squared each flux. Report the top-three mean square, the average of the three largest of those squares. 60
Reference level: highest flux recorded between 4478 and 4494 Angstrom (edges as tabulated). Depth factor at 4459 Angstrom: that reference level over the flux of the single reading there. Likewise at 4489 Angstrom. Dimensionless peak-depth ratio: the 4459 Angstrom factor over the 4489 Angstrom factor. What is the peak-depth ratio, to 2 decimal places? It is 1.35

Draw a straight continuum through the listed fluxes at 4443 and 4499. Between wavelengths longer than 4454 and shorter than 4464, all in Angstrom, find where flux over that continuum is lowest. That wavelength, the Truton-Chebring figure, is 4459 Angstrom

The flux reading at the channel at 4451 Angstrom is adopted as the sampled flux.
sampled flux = 7.103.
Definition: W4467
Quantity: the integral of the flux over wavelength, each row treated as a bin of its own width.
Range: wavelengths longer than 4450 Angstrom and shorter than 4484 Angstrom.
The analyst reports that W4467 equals 236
